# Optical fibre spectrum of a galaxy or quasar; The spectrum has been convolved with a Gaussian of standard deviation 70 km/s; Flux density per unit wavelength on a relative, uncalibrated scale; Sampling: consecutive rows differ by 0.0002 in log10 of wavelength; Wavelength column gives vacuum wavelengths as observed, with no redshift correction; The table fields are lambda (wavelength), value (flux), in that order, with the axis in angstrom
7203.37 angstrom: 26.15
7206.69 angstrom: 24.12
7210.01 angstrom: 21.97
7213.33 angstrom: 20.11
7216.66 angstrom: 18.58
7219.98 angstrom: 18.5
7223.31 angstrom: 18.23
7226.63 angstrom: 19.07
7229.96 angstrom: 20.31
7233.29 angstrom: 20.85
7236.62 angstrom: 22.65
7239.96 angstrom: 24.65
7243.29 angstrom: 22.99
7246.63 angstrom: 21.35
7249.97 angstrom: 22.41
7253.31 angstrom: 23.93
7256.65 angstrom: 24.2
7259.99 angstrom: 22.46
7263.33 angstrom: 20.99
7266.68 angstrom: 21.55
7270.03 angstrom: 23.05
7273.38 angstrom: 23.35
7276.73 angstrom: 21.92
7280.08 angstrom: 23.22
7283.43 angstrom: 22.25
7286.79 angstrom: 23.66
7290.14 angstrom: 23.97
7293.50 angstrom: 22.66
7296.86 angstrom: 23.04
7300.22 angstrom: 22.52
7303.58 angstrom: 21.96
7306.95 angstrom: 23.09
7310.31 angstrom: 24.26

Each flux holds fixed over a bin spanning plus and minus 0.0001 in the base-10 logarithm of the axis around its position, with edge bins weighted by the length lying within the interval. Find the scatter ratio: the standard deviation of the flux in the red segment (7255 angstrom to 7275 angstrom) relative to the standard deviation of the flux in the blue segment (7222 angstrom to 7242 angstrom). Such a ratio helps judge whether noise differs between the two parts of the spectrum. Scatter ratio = 0.50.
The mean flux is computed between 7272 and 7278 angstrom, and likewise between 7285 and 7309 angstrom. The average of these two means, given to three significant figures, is 22.8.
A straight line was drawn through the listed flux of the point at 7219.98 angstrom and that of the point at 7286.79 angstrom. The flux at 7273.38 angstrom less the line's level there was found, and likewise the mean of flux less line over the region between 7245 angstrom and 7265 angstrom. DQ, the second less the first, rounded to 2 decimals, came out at 0.63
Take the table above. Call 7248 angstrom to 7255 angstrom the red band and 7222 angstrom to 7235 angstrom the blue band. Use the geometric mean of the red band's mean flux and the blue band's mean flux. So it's 21.3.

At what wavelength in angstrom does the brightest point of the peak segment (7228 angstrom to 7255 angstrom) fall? 7239.96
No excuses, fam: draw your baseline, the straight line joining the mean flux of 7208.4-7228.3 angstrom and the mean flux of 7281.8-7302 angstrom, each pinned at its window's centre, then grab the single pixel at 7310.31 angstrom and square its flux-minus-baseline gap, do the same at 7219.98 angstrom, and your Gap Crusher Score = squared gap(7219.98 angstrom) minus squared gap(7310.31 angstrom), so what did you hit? 0.9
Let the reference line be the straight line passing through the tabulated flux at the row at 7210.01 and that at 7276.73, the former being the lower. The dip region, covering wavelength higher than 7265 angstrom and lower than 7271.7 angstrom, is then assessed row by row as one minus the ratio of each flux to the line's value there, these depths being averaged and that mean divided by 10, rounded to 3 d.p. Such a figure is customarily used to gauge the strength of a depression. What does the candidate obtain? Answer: -0.002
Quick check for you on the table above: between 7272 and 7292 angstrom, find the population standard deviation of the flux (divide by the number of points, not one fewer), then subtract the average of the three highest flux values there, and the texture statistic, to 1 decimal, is -22.9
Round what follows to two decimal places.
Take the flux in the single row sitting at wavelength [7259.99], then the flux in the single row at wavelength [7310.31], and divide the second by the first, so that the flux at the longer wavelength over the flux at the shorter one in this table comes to 1.08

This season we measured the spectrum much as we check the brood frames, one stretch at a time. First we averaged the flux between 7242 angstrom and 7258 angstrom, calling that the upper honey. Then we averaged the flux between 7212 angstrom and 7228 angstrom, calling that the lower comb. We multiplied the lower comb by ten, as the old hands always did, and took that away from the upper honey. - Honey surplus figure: -166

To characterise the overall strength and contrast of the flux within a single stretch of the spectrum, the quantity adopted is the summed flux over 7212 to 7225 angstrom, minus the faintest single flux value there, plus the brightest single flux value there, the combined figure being 77.3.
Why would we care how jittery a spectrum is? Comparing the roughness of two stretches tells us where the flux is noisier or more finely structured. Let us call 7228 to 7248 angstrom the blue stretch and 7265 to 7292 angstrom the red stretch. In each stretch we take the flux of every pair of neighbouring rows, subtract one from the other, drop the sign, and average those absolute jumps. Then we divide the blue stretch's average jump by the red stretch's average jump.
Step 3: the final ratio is 1.48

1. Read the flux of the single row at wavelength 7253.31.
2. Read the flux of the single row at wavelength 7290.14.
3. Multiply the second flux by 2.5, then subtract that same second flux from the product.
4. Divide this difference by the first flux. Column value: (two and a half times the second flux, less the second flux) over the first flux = 1.50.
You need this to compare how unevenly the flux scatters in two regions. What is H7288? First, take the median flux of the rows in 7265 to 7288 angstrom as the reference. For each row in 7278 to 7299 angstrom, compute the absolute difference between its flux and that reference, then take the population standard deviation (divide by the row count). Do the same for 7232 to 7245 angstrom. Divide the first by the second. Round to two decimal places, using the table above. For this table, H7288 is 0.37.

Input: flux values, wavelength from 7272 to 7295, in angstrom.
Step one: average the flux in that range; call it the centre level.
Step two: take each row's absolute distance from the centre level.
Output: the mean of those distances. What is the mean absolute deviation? 0.6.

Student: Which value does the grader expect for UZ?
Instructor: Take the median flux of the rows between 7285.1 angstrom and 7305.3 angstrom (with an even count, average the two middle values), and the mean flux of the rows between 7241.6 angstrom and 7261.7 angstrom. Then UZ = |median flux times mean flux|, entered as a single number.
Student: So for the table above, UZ 523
